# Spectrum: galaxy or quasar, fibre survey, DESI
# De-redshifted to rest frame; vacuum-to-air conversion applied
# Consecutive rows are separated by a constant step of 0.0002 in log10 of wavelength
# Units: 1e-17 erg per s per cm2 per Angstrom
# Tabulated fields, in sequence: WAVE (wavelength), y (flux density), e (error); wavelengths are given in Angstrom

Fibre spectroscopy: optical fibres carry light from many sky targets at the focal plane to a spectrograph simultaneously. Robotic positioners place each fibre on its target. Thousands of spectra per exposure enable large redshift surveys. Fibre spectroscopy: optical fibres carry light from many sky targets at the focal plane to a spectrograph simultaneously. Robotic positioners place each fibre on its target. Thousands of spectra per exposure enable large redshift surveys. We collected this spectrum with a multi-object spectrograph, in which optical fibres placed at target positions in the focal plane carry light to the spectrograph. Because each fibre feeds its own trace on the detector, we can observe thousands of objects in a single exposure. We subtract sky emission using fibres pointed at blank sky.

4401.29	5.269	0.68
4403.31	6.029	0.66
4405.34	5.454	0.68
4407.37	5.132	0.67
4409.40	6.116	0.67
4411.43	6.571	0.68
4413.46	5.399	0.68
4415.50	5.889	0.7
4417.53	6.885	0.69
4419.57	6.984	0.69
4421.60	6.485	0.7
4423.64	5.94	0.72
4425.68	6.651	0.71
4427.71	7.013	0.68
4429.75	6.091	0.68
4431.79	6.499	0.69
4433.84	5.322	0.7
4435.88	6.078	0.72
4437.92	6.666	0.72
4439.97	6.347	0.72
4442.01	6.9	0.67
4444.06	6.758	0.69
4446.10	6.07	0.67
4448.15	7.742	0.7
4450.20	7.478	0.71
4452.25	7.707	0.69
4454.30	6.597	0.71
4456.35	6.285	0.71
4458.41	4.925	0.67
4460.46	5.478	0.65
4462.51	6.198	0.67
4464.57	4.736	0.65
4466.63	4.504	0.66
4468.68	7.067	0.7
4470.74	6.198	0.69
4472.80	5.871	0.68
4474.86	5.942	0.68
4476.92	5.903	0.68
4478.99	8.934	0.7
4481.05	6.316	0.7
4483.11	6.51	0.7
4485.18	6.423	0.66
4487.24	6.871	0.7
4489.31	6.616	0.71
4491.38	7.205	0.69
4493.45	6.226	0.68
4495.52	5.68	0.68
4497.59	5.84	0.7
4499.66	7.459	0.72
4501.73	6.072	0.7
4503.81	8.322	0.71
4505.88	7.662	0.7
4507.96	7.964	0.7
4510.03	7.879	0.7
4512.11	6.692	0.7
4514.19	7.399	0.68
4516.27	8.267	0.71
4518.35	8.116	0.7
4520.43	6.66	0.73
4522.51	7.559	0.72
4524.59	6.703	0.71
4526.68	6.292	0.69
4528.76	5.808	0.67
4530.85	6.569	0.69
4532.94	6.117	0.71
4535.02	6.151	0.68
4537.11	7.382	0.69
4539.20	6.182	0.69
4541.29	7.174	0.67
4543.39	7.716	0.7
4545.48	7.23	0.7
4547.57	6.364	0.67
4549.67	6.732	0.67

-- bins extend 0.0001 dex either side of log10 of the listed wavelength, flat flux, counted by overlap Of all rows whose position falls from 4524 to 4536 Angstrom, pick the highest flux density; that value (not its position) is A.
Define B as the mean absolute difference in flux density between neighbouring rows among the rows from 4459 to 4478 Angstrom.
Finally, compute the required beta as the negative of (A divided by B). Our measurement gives -8.5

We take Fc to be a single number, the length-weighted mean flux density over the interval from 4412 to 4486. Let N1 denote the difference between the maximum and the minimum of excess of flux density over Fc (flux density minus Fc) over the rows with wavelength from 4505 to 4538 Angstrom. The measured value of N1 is 2.5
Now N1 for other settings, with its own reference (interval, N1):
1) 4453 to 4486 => 4.4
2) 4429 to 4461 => 2.8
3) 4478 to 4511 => 3.3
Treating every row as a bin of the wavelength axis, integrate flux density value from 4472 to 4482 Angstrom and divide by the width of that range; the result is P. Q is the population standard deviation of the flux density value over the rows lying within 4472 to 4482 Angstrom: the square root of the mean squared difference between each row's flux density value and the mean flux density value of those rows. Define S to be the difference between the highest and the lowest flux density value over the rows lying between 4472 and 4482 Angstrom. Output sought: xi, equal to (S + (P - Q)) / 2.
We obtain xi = 4.2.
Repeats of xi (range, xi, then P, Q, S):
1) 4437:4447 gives 3.5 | 6.55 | 0.30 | 0.8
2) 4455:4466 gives 3.2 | 5.52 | 0.63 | 1.5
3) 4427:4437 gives 3.7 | 6.18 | 0.56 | 1.7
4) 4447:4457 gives 4.0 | 7.18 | 0.60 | 1.5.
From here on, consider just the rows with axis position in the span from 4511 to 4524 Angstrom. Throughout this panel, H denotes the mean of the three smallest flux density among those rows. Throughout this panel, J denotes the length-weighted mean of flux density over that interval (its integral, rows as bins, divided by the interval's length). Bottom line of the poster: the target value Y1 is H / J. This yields 0.931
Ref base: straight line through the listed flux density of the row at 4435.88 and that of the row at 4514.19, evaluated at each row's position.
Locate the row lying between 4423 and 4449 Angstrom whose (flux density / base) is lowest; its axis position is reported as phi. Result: 4433.84 Angstrom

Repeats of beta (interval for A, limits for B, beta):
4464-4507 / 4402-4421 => -14.0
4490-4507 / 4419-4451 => -13.0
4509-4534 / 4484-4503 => -11.1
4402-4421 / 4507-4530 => -9.8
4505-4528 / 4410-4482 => -10.1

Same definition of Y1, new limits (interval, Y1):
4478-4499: 0.887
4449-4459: 0.888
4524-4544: 0.916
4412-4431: 0.900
